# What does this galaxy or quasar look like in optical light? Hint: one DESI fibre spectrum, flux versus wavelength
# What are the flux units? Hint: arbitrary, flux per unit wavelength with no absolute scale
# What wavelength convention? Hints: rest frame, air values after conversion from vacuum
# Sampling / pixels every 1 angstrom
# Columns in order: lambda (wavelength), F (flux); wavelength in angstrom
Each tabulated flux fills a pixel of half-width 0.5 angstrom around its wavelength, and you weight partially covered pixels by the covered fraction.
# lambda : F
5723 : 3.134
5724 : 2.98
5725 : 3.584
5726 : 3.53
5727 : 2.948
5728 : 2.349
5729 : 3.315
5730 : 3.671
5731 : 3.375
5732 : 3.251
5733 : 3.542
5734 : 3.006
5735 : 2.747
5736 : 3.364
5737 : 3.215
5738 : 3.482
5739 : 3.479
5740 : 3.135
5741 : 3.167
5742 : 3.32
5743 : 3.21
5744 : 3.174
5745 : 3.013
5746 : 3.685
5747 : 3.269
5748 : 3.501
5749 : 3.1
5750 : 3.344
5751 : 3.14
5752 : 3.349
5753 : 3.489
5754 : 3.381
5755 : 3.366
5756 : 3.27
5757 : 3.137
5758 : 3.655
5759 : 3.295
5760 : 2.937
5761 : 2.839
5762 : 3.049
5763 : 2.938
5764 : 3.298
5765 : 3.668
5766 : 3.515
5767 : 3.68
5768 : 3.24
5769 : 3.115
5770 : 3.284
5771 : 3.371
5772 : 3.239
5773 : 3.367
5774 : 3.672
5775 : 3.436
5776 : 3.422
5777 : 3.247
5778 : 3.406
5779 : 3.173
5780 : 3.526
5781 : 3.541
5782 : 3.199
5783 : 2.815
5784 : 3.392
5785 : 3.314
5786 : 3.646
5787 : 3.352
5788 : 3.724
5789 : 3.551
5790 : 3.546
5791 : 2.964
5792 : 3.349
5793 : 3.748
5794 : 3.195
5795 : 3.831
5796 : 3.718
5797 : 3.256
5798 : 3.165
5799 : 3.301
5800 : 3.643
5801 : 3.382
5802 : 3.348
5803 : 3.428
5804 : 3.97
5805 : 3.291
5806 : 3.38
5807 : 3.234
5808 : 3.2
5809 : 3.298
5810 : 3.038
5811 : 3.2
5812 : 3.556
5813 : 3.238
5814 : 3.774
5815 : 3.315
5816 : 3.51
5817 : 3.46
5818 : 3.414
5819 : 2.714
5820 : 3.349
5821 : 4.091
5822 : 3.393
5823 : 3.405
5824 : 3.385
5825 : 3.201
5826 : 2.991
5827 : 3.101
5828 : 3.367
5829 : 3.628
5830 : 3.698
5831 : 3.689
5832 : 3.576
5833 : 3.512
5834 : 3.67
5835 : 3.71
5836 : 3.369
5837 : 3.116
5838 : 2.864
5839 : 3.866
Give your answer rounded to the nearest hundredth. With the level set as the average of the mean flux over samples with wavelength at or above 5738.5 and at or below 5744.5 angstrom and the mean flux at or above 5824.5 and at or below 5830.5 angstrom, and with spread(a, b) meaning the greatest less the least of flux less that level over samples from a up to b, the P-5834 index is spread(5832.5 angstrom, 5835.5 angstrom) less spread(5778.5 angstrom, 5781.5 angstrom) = -0.17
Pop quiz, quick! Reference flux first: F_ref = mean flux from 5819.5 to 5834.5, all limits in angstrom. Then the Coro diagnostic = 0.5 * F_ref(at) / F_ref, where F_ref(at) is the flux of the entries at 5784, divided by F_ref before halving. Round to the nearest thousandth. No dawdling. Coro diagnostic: 0.489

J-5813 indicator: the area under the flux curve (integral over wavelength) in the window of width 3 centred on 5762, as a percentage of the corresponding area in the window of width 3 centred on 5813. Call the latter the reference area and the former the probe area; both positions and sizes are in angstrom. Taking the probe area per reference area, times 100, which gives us 84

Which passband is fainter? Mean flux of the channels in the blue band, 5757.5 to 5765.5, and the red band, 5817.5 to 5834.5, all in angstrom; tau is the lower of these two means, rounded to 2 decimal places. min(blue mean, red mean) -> 3.21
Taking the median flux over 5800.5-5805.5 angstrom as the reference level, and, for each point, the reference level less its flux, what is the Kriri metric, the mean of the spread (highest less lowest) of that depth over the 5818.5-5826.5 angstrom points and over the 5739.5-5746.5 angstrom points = 1.02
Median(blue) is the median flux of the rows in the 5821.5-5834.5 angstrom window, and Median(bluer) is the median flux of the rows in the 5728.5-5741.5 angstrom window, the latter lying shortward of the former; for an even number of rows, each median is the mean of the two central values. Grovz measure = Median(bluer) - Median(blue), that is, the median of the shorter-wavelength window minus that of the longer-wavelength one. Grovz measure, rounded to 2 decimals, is -0.09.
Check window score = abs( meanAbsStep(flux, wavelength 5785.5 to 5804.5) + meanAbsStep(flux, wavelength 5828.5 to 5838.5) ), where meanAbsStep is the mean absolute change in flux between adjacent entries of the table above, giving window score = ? 0.45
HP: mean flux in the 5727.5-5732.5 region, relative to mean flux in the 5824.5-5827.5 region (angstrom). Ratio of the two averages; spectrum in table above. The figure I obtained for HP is 1.03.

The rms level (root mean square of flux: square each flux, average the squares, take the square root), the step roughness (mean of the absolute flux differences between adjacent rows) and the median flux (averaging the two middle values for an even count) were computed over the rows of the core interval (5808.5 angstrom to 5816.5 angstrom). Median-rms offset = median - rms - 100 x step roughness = -33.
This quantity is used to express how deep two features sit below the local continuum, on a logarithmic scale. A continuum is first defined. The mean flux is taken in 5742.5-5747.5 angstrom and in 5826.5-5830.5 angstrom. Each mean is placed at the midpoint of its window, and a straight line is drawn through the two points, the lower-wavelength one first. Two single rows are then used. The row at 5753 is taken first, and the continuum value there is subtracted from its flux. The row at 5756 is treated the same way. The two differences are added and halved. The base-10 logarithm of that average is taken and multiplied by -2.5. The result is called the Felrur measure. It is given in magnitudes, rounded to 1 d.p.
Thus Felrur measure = 2.6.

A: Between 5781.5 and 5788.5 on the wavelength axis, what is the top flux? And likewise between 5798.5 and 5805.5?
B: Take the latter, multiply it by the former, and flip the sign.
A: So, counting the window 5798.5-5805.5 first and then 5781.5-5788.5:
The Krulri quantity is -14.8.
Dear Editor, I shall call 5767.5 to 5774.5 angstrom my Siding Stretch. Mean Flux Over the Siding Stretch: 3.33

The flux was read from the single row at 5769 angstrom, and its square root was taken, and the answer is 1.76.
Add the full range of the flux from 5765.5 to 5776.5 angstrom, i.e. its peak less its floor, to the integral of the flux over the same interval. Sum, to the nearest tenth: 37.9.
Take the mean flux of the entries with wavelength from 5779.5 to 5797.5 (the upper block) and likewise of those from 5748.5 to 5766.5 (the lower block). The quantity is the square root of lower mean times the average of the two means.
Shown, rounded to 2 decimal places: 3.30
